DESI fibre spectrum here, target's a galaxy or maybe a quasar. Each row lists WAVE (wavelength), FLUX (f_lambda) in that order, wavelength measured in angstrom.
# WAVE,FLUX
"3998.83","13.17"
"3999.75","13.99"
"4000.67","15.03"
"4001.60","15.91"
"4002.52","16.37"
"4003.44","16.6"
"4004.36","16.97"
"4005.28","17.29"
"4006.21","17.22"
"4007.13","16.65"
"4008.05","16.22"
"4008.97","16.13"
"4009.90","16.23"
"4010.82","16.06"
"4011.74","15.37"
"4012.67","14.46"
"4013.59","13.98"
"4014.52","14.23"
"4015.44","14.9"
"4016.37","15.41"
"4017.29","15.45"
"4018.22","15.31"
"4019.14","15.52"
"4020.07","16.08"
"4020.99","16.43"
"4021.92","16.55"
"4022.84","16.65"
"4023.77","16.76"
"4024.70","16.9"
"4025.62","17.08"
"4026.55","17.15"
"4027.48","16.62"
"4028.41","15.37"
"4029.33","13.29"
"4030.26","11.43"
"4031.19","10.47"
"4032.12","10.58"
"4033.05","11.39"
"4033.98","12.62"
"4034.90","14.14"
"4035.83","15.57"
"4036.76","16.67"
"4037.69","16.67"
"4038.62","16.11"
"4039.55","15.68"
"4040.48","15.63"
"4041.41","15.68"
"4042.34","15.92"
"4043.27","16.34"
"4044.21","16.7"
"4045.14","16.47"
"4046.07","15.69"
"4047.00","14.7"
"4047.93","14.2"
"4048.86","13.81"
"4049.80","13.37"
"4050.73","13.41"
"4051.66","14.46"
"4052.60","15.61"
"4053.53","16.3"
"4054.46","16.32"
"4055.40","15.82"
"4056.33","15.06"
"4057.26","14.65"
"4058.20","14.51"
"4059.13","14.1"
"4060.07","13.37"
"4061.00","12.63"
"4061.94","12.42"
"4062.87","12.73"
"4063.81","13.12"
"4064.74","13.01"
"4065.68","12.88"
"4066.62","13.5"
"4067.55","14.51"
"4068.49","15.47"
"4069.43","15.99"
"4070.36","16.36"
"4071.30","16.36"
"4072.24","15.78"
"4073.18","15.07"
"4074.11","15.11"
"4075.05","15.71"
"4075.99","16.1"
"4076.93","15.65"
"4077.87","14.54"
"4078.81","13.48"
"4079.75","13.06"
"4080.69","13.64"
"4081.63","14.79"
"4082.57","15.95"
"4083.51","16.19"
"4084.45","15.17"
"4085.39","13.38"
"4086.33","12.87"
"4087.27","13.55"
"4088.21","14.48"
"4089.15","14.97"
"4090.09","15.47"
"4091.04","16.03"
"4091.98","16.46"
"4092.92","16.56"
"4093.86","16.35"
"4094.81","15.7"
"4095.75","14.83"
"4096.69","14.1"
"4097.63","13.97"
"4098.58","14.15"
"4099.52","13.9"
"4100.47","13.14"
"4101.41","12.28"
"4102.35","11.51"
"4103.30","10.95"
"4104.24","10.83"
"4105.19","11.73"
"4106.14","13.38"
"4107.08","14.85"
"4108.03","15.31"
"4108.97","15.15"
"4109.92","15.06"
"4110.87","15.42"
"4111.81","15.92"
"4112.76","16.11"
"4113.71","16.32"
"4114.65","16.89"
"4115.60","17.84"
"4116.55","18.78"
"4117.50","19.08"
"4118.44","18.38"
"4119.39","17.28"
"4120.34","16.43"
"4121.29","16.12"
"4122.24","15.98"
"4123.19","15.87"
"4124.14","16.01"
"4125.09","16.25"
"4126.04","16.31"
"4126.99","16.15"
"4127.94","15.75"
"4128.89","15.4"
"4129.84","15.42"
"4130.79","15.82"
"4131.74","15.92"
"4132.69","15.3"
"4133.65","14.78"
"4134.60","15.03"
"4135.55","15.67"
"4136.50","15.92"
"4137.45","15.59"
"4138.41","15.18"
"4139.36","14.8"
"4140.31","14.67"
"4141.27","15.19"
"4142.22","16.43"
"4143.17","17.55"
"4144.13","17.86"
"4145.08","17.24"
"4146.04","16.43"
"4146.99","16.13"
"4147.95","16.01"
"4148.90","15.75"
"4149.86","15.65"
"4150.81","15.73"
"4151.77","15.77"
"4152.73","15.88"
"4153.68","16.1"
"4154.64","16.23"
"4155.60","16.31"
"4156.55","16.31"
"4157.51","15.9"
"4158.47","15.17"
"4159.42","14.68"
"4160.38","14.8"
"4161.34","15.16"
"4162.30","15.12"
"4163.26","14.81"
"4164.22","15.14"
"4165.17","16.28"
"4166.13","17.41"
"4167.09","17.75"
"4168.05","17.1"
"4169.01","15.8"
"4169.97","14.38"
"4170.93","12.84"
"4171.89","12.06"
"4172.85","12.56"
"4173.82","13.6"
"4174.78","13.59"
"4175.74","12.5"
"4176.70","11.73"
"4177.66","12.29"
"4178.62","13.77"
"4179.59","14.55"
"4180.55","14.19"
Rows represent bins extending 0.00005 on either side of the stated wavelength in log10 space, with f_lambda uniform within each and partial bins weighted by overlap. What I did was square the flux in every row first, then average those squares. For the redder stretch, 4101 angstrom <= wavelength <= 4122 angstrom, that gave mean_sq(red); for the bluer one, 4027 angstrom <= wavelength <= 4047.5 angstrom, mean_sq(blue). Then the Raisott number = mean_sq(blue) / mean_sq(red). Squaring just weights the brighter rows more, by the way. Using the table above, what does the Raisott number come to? 0.92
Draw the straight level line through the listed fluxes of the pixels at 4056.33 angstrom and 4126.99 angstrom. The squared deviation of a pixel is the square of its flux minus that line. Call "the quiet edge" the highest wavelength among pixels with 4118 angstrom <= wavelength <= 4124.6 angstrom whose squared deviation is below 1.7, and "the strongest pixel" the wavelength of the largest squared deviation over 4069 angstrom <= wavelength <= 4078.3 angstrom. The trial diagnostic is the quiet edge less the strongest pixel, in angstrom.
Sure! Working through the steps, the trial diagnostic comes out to 53.8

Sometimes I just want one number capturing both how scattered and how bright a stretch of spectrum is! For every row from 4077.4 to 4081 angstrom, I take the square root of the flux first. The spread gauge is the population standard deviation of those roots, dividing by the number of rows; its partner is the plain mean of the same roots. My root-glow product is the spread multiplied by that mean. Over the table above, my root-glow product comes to 0.27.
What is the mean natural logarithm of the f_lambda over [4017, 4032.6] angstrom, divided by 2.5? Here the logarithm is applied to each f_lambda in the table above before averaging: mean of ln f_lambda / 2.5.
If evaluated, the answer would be 1.08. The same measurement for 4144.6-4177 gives 1.09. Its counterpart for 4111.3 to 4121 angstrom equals 1.14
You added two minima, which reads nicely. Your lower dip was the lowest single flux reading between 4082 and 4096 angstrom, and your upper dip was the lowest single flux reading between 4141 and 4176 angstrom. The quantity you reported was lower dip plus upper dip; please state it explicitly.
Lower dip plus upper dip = 24.9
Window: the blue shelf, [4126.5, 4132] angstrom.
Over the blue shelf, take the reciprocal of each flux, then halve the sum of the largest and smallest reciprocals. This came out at 0.063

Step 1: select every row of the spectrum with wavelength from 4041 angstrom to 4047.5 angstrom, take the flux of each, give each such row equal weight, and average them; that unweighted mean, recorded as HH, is 15.9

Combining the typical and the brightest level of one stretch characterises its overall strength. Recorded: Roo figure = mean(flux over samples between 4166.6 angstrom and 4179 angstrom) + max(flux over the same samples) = 31.6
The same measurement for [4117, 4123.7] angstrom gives 36.1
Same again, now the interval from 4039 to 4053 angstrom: 31.9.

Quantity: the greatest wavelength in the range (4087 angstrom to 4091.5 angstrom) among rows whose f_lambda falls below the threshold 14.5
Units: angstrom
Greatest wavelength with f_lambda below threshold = 4088.21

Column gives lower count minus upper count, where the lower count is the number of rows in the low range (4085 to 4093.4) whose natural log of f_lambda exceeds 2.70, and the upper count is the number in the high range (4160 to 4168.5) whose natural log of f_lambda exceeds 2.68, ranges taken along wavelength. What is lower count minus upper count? -4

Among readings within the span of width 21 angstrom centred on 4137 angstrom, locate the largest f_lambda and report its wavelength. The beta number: 4144.13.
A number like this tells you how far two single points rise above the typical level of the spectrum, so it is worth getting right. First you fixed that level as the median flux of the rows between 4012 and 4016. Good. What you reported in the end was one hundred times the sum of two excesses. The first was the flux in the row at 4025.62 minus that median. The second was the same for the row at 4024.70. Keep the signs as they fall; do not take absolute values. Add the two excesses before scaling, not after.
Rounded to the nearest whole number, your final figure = 529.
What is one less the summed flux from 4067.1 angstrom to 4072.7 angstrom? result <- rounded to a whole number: -93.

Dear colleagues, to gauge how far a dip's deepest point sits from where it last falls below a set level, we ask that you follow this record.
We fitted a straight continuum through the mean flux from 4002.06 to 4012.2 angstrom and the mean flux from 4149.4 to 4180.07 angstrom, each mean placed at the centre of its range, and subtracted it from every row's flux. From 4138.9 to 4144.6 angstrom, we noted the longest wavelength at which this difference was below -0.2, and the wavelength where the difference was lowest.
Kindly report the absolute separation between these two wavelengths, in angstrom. 0.0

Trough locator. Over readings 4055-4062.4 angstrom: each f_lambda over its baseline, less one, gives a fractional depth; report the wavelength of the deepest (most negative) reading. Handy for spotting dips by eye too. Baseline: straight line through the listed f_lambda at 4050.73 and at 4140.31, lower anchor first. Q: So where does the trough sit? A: 4061.94 angstrom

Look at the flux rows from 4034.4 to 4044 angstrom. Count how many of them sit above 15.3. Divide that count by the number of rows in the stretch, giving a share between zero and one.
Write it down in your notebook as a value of 0.90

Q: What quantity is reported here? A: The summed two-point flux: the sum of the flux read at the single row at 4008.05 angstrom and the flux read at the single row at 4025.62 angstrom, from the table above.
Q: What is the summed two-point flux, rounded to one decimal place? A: 33.3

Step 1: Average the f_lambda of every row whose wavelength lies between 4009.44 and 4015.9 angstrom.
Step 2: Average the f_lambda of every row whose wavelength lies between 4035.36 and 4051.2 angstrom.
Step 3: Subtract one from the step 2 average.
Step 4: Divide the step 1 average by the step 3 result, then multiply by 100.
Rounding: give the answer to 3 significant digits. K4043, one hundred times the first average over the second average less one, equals 104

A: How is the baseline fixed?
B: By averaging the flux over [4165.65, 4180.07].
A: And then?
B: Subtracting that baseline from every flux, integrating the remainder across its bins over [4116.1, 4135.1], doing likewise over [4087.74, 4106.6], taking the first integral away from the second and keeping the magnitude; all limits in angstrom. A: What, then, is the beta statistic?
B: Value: 43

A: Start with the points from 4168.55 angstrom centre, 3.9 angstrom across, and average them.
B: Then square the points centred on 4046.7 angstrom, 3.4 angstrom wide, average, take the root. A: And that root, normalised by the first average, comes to 0.94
